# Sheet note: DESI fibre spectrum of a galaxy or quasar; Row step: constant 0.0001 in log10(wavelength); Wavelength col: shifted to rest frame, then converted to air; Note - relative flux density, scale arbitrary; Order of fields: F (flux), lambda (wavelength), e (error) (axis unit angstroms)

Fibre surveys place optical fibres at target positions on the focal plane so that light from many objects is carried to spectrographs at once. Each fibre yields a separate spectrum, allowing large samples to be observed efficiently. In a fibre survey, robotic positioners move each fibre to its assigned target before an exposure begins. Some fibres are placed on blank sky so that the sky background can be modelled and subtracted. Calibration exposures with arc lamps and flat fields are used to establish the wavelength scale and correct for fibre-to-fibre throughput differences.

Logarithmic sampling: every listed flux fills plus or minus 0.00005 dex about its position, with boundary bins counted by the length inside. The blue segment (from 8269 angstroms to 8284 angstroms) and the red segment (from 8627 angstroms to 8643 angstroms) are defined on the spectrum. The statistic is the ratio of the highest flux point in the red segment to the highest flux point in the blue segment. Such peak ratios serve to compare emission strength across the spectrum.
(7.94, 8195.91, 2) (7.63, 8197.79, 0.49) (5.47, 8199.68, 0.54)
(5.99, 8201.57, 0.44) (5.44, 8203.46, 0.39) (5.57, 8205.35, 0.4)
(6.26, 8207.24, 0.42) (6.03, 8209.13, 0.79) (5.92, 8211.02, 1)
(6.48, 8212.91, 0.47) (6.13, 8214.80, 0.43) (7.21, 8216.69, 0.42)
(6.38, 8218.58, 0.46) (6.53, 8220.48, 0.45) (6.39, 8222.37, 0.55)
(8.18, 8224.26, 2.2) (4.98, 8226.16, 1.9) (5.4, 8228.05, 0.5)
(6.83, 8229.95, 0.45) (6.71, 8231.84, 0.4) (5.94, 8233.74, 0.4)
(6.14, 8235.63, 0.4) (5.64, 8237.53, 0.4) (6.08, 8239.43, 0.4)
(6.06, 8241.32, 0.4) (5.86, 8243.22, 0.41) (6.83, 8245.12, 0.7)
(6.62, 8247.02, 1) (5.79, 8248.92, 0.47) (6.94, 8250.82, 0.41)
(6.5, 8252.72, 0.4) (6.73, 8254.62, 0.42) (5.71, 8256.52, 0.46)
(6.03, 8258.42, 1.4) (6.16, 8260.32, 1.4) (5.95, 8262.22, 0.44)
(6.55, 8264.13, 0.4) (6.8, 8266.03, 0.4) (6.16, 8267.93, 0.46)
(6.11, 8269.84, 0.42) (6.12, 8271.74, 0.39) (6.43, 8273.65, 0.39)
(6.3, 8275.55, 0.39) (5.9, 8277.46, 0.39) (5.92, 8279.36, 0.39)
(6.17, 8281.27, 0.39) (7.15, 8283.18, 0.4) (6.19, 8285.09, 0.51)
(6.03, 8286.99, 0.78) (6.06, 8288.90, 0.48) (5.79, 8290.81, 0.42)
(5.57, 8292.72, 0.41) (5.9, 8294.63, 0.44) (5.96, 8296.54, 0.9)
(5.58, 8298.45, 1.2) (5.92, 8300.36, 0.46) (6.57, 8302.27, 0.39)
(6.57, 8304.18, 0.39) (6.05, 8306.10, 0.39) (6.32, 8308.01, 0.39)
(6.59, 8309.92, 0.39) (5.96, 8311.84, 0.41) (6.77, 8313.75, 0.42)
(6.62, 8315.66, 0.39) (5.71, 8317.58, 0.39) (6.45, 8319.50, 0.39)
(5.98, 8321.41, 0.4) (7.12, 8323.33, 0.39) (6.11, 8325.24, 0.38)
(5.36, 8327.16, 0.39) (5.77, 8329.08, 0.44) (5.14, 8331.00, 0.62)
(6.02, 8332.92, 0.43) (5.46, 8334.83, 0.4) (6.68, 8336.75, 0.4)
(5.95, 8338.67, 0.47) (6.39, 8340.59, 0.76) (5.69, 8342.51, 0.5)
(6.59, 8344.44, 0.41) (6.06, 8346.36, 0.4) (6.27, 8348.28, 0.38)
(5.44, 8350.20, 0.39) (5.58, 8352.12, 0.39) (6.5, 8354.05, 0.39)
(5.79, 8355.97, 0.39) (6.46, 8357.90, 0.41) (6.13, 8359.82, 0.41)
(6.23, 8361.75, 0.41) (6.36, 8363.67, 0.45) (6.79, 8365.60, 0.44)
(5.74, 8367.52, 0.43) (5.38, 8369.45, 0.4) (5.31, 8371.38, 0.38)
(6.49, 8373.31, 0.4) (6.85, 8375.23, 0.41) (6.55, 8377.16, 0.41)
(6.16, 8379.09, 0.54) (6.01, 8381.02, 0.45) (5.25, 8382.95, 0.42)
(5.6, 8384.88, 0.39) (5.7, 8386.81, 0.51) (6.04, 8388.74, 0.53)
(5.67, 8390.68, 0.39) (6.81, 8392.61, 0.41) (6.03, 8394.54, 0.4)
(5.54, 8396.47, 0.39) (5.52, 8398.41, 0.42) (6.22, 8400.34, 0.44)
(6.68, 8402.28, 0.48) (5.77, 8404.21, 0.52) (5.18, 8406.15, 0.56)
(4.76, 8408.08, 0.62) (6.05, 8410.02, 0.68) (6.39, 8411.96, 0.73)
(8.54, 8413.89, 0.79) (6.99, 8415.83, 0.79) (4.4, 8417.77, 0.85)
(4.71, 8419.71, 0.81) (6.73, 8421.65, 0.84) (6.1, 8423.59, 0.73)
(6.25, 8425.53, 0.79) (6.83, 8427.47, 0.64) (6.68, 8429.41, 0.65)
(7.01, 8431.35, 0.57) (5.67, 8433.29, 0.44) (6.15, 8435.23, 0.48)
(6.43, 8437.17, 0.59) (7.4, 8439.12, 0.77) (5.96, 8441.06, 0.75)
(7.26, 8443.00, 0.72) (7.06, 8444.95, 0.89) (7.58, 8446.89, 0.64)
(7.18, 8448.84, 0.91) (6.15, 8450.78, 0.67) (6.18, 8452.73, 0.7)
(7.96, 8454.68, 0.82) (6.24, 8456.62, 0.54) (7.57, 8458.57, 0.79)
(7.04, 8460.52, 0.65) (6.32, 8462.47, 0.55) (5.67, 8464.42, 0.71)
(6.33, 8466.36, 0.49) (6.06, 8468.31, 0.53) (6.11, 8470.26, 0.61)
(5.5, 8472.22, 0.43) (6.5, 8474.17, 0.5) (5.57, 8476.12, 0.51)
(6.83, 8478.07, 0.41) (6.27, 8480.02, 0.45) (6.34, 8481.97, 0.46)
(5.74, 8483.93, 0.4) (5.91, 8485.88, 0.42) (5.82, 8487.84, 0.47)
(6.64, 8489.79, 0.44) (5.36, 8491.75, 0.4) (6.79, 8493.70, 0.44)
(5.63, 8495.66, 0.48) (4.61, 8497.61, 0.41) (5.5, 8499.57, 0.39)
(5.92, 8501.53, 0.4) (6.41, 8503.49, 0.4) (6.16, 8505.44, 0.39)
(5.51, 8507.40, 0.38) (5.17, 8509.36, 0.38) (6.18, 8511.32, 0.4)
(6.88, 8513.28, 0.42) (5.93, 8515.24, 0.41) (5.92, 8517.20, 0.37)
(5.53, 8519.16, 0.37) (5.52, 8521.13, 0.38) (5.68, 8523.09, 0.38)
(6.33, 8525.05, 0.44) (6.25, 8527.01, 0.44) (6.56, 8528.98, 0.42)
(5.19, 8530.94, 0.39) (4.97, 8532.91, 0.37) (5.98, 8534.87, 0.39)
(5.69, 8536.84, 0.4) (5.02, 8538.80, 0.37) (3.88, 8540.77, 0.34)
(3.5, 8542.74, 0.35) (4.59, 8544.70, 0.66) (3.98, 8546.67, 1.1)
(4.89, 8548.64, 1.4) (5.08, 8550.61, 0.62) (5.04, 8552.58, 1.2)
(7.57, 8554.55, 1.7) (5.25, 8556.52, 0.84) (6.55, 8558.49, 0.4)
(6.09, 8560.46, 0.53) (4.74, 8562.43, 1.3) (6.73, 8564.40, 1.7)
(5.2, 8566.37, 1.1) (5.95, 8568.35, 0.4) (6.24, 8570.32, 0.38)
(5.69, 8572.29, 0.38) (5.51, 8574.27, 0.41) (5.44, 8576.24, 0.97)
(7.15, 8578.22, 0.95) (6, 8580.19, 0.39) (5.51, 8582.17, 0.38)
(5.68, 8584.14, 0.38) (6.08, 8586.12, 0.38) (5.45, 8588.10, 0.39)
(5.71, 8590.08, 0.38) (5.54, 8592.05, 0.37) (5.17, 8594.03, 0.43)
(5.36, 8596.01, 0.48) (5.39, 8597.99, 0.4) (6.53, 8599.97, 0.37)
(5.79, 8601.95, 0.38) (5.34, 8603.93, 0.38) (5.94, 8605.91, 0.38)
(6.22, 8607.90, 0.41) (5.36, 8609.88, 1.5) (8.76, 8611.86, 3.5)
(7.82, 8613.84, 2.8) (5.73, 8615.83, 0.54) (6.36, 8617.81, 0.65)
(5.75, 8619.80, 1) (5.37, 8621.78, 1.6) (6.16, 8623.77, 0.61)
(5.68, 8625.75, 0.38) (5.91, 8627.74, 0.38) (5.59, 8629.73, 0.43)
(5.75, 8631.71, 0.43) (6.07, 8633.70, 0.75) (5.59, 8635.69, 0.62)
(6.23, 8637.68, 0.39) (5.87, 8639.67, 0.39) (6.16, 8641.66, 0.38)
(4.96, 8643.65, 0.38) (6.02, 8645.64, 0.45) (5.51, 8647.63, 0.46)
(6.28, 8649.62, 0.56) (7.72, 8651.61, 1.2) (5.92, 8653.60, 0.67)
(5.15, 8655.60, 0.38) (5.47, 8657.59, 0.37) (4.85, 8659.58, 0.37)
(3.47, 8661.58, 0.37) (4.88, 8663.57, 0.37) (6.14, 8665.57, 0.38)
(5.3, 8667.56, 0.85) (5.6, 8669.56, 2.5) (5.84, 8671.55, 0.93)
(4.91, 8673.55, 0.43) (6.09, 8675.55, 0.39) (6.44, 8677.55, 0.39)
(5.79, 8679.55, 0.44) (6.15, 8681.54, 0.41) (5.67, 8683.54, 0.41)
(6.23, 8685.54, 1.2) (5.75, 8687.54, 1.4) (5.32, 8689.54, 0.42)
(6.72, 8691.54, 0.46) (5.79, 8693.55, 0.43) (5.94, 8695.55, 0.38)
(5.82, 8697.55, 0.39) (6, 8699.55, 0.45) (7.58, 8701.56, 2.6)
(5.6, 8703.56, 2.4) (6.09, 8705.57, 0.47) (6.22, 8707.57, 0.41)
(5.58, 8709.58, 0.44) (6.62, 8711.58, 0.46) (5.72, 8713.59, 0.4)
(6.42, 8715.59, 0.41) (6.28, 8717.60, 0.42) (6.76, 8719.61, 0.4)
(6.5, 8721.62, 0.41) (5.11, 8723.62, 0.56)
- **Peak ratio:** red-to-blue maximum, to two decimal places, 0.87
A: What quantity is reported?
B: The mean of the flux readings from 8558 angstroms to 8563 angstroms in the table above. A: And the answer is 5.8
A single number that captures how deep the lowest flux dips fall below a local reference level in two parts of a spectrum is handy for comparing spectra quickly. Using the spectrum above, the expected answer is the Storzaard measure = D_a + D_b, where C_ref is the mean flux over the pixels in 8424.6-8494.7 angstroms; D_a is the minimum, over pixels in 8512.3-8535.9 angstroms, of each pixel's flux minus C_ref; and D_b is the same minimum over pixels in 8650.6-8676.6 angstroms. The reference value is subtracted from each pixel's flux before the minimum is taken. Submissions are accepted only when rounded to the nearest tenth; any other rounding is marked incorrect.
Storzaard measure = -4.5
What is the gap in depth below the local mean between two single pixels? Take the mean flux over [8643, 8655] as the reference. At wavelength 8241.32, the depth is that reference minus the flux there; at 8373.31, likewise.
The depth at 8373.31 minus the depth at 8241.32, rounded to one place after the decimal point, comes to -0.4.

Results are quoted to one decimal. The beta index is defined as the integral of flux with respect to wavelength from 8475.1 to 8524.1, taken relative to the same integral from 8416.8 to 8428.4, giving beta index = 4.3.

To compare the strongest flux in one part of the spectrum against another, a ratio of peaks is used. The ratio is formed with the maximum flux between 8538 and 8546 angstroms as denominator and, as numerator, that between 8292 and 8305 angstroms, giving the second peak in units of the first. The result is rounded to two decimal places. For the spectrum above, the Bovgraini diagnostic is 1.31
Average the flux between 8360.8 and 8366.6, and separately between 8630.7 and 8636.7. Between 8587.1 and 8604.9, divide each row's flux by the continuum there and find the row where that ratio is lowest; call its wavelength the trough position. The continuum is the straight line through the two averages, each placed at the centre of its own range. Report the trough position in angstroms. 8594.03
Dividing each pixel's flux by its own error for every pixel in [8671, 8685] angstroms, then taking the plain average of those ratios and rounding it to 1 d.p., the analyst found 13.1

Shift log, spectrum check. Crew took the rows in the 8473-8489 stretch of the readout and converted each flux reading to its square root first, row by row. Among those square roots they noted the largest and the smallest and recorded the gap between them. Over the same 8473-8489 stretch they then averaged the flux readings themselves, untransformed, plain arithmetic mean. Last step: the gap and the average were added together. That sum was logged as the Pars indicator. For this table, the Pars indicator 6.38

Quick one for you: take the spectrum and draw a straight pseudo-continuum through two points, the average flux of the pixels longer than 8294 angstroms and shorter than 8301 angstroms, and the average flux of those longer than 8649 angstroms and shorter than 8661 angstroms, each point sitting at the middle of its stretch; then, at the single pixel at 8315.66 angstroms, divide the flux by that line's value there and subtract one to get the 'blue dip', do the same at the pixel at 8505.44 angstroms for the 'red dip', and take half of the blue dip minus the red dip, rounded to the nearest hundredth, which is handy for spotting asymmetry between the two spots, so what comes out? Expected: 0.04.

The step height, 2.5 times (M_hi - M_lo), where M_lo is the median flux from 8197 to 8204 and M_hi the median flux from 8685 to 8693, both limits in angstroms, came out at 0.65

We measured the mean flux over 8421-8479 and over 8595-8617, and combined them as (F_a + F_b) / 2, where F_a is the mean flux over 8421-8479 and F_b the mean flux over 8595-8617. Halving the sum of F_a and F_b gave 6.37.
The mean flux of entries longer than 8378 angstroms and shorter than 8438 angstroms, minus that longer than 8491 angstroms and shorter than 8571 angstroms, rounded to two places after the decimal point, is 0.45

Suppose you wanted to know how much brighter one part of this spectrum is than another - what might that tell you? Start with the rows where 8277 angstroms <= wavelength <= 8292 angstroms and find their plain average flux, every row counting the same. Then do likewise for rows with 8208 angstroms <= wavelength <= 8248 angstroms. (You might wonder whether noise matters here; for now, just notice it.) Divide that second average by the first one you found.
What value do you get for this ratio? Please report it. 1.02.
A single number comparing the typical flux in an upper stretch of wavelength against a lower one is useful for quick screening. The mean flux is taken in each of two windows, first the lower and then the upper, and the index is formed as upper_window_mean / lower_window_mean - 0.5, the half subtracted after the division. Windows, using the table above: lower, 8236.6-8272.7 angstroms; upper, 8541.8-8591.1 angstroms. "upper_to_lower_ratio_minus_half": 0.39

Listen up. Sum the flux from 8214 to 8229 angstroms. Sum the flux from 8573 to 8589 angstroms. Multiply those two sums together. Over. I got 2397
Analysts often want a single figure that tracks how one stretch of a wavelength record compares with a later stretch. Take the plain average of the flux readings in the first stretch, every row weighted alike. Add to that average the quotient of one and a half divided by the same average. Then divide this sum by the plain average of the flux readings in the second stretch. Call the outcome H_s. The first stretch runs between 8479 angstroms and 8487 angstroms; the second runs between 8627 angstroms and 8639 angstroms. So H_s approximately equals 1.08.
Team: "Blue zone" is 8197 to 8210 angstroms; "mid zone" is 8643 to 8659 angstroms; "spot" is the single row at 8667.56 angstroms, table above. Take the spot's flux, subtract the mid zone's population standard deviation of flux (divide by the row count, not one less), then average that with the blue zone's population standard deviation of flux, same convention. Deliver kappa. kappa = 2.60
